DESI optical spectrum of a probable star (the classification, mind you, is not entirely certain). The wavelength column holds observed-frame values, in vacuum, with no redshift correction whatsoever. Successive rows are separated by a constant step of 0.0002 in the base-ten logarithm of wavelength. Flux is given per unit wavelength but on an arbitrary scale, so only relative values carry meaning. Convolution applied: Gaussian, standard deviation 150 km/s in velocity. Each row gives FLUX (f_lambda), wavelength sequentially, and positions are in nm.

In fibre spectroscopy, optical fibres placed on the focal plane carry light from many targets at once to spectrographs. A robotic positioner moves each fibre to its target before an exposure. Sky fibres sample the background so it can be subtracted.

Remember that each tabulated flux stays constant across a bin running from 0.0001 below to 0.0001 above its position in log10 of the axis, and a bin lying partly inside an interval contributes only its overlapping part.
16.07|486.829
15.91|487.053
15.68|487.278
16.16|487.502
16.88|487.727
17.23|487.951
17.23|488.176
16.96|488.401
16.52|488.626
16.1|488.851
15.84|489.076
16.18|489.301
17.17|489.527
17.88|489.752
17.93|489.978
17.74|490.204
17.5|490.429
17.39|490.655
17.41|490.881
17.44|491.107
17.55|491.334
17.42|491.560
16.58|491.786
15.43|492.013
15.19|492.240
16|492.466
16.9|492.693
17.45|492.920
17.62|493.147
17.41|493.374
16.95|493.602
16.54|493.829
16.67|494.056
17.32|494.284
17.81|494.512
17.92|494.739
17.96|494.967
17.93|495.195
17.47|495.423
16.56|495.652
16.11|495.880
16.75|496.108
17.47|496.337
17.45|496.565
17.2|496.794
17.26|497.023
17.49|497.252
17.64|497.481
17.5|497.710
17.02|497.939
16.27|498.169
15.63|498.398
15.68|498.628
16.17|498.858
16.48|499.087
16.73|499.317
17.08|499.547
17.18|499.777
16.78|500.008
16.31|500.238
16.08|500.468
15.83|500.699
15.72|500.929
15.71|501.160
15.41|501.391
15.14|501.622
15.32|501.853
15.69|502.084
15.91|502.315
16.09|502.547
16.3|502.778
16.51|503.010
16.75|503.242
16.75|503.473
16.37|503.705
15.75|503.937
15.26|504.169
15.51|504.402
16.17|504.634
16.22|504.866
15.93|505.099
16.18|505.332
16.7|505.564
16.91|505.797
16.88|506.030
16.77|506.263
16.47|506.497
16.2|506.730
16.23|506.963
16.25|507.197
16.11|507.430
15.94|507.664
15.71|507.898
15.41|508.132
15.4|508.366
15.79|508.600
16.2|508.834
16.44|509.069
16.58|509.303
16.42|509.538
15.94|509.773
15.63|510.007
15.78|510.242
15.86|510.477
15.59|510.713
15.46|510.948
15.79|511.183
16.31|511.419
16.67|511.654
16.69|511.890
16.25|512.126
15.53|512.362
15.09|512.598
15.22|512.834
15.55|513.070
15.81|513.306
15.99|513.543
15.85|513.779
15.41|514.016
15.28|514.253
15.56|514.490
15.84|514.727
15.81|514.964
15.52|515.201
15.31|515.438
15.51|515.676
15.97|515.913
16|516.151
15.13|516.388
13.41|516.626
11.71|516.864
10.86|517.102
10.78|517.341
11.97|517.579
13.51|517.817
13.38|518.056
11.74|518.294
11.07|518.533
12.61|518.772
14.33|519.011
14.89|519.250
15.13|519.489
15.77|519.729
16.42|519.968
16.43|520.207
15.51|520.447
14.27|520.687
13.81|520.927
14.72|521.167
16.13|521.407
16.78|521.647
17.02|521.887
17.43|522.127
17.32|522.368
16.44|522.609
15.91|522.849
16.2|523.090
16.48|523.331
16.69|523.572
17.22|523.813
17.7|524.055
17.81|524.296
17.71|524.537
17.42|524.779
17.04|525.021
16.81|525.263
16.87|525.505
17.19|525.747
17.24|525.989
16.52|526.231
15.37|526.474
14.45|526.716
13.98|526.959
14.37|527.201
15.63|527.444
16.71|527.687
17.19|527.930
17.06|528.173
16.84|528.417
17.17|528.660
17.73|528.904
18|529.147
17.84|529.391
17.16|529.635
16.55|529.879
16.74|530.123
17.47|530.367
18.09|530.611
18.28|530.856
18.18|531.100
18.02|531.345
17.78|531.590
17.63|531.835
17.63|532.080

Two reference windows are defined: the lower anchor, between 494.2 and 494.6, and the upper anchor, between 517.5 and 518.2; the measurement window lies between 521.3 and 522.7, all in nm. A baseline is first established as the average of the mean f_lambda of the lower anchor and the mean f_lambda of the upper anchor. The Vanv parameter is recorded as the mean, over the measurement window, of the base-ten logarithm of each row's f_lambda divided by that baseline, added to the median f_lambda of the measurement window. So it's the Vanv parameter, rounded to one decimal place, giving 16.9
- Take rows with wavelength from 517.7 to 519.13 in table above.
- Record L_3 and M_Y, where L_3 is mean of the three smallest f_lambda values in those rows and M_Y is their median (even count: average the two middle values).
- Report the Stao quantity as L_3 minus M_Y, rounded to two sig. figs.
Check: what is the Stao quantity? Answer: -1.2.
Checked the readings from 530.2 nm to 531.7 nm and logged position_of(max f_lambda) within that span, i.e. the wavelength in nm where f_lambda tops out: 530.856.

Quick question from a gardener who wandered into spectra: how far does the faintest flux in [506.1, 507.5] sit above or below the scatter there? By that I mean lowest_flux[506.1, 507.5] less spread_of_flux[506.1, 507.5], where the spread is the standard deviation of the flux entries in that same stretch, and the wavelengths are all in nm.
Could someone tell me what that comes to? 15.9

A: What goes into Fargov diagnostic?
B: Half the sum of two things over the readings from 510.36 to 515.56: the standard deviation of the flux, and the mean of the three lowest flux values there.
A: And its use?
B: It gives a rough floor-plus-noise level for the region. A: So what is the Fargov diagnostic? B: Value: 7.81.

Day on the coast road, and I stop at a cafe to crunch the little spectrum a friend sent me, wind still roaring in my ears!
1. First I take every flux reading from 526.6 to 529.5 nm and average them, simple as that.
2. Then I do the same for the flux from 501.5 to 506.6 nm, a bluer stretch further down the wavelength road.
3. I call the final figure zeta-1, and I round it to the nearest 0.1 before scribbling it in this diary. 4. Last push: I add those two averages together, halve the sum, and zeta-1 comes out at 16.3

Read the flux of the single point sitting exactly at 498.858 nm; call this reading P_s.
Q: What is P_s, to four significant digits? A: 16.17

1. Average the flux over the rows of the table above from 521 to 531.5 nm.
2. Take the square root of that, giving 4.10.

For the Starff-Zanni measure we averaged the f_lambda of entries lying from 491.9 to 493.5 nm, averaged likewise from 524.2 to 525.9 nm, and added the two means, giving 33.8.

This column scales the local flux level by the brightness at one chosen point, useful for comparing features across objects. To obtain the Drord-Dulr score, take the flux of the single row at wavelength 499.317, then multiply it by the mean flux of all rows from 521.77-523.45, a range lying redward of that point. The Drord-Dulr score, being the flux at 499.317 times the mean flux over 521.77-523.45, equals 279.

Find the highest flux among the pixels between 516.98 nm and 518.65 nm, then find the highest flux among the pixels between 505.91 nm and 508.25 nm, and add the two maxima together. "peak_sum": 30.4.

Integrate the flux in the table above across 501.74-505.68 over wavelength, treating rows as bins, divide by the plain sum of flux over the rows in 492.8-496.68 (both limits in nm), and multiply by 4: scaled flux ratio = 0.86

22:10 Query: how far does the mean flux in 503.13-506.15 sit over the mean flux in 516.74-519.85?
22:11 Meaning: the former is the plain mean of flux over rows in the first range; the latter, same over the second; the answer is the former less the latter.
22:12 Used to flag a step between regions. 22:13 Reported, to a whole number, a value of 3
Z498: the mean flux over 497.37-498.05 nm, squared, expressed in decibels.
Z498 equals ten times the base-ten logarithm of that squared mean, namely 24.8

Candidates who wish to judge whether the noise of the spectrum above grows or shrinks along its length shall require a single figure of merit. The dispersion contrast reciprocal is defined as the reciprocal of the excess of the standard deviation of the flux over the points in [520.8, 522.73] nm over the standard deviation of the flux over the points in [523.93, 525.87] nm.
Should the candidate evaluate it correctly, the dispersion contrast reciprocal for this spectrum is 1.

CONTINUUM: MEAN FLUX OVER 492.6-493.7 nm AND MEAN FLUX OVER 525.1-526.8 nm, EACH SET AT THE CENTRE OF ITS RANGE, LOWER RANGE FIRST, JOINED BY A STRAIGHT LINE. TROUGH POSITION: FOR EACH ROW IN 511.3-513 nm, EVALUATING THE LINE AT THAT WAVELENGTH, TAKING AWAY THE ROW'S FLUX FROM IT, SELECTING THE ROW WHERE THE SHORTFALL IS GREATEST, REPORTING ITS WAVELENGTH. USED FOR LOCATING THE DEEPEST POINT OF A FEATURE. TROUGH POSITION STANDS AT 512.598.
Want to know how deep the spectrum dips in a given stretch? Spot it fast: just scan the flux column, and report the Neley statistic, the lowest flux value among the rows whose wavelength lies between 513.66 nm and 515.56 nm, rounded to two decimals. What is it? 15.28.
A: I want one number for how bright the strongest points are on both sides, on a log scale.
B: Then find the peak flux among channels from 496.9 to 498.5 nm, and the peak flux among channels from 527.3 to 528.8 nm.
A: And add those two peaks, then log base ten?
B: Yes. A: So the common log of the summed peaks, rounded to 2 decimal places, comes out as 1.54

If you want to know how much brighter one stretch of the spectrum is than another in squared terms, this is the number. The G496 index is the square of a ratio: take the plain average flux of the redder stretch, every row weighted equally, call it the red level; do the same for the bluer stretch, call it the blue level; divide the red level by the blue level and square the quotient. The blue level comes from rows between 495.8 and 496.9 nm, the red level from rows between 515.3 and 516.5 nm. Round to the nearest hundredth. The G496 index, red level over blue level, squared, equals 0.84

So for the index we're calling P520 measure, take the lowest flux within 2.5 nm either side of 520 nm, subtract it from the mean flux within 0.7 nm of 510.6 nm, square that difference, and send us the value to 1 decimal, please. 21.3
